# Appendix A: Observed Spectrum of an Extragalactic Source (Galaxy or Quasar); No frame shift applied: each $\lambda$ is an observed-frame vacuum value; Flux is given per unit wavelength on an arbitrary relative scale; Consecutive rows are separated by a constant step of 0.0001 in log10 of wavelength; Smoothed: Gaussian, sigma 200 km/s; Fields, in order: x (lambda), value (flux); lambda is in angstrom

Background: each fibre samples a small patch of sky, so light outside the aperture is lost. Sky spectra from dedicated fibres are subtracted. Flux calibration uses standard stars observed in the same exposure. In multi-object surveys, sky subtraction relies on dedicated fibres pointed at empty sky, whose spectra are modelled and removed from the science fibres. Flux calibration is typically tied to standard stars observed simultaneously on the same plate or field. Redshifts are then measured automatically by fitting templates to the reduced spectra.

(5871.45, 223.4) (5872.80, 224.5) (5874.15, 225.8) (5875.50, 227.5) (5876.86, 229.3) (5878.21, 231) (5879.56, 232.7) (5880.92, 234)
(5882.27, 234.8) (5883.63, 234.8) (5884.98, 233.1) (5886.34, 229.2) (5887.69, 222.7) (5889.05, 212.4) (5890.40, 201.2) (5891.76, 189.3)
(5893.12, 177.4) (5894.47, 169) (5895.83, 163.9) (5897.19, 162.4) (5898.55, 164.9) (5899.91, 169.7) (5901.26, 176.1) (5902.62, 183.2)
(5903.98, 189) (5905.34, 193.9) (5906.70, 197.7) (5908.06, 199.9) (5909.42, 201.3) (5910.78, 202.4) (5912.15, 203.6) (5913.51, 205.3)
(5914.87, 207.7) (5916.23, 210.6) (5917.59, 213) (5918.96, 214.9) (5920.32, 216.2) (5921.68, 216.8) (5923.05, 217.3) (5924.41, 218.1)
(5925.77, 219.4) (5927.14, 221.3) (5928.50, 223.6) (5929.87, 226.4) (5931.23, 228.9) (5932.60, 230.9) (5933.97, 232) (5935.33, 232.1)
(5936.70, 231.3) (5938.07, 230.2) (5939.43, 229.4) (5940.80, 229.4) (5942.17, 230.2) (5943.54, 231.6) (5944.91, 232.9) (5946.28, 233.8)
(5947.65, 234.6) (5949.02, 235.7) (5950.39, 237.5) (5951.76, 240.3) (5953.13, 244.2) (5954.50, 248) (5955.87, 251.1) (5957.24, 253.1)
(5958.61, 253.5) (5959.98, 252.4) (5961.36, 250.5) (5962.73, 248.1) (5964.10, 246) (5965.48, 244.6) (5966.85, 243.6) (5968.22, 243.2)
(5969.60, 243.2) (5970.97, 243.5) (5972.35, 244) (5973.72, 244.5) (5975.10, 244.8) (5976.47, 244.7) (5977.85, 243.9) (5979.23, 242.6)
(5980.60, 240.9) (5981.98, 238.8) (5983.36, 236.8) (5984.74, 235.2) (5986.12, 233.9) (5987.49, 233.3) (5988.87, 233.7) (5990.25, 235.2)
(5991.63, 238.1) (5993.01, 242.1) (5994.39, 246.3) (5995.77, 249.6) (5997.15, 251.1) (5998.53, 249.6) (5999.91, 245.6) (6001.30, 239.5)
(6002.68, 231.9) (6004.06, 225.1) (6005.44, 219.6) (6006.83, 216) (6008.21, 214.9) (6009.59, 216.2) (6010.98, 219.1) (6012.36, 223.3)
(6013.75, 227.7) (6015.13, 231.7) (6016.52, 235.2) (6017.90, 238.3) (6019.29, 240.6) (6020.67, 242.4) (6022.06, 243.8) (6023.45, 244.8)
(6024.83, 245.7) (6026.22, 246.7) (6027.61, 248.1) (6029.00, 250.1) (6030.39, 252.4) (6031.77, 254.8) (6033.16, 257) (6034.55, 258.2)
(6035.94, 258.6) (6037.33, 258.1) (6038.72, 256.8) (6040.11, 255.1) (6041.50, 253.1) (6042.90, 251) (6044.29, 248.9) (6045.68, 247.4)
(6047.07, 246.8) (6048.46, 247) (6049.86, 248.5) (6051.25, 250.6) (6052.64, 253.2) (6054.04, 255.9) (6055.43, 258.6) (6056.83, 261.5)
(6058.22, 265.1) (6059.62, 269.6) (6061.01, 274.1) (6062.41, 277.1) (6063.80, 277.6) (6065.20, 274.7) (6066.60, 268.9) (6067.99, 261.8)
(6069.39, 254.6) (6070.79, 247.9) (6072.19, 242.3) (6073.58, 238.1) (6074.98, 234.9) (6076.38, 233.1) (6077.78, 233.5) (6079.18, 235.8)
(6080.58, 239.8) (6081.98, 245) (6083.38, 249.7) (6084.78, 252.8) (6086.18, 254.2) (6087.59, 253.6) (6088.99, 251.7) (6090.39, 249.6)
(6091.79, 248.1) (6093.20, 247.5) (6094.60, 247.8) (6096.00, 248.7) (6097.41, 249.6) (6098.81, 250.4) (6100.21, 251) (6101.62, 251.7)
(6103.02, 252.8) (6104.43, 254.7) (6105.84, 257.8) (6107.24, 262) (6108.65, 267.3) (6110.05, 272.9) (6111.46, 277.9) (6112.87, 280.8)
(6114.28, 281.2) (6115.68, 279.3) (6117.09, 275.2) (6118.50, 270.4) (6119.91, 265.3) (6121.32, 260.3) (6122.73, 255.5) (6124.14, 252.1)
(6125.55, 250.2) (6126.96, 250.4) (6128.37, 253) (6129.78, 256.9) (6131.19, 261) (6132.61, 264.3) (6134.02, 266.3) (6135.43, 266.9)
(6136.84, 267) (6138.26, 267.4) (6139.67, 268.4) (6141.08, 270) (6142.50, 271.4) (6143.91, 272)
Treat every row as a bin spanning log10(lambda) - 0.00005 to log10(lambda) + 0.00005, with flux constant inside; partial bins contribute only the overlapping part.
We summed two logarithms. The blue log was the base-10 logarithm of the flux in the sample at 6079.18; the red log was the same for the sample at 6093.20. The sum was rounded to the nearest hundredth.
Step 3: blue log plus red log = 4.77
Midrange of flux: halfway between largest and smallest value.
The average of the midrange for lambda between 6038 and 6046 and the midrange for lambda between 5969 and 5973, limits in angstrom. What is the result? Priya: 248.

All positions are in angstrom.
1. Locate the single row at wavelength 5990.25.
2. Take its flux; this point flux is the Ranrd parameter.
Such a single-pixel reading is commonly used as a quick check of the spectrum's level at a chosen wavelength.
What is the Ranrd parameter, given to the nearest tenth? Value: 235.2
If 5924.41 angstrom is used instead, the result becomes 218.1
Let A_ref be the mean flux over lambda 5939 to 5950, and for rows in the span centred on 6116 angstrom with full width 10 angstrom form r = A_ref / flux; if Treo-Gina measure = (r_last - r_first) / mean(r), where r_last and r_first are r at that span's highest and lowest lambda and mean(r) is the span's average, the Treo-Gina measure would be 0.047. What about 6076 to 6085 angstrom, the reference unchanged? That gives -0.081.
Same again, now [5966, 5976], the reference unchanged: -0.005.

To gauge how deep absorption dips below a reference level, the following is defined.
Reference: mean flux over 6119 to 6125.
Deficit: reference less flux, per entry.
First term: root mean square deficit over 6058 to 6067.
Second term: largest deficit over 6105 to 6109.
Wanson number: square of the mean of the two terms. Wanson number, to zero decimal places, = 58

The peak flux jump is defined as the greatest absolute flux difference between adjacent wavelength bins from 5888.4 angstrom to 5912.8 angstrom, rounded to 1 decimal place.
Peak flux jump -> 11.9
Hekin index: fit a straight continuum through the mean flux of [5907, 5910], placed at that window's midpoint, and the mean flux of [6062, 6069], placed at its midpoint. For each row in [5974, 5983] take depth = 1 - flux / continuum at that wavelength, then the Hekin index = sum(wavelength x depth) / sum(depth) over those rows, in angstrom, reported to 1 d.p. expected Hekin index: 5977.8 angstrom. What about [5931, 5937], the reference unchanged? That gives 5934.0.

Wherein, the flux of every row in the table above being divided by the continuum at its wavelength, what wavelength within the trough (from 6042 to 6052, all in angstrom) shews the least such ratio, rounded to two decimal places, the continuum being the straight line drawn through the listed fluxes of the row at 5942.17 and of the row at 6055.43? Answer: 6048.46 angstrom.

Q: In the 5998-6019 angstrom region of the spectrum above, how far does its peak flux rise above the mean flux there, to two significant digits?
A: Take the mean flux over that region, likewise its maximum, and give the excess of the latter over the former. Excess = 21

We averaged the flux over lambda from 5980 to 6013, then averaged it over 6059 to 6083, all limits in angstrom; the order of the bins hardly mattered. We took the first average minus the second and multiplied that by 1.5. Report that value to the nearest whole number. -29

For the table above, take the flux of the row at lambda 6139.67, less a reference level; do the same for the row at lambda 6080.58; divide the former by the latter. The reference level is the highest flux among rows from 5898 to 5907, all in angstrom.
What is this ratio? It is 1.68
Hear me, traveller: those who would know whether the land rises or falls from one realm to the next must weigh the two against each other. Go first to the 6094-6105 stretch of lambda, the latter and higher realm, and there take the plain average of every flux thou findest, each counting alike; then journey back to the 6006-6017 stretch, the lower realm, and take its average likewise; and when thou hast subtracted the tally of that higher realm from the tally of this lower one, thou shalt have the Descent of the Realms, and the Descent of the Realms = -28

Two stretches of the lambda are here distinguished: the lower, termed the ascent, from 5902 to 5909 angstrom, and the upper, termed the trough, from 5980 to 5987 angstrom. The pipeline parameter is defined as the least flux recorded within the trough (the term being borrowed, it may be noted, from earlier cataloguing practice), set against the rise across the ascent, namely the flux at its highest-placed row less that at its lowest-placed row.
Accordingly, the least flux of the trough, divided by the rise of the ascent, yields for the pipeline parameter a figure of 14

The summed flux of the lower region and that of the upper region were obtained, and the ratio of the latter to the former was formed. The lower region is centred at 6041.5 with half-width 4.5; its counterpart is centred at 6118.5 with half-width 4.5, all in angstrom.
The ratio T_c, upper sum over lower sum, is 1.07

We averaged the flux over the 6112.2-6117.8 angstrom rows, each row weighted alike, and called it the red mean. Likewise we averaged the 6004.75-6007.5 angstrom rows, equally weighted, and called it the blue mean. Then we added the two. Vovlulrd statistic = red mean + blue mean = 497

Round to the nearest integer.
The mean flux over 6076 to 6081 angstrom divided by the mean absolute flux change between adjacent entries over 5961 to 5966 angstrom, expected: 120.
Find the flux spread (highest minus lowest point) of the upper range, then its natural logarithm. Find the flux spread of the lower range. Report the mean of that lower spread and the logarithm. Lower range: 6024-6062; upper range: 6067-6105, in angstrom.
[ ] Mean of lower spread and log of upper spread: 16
